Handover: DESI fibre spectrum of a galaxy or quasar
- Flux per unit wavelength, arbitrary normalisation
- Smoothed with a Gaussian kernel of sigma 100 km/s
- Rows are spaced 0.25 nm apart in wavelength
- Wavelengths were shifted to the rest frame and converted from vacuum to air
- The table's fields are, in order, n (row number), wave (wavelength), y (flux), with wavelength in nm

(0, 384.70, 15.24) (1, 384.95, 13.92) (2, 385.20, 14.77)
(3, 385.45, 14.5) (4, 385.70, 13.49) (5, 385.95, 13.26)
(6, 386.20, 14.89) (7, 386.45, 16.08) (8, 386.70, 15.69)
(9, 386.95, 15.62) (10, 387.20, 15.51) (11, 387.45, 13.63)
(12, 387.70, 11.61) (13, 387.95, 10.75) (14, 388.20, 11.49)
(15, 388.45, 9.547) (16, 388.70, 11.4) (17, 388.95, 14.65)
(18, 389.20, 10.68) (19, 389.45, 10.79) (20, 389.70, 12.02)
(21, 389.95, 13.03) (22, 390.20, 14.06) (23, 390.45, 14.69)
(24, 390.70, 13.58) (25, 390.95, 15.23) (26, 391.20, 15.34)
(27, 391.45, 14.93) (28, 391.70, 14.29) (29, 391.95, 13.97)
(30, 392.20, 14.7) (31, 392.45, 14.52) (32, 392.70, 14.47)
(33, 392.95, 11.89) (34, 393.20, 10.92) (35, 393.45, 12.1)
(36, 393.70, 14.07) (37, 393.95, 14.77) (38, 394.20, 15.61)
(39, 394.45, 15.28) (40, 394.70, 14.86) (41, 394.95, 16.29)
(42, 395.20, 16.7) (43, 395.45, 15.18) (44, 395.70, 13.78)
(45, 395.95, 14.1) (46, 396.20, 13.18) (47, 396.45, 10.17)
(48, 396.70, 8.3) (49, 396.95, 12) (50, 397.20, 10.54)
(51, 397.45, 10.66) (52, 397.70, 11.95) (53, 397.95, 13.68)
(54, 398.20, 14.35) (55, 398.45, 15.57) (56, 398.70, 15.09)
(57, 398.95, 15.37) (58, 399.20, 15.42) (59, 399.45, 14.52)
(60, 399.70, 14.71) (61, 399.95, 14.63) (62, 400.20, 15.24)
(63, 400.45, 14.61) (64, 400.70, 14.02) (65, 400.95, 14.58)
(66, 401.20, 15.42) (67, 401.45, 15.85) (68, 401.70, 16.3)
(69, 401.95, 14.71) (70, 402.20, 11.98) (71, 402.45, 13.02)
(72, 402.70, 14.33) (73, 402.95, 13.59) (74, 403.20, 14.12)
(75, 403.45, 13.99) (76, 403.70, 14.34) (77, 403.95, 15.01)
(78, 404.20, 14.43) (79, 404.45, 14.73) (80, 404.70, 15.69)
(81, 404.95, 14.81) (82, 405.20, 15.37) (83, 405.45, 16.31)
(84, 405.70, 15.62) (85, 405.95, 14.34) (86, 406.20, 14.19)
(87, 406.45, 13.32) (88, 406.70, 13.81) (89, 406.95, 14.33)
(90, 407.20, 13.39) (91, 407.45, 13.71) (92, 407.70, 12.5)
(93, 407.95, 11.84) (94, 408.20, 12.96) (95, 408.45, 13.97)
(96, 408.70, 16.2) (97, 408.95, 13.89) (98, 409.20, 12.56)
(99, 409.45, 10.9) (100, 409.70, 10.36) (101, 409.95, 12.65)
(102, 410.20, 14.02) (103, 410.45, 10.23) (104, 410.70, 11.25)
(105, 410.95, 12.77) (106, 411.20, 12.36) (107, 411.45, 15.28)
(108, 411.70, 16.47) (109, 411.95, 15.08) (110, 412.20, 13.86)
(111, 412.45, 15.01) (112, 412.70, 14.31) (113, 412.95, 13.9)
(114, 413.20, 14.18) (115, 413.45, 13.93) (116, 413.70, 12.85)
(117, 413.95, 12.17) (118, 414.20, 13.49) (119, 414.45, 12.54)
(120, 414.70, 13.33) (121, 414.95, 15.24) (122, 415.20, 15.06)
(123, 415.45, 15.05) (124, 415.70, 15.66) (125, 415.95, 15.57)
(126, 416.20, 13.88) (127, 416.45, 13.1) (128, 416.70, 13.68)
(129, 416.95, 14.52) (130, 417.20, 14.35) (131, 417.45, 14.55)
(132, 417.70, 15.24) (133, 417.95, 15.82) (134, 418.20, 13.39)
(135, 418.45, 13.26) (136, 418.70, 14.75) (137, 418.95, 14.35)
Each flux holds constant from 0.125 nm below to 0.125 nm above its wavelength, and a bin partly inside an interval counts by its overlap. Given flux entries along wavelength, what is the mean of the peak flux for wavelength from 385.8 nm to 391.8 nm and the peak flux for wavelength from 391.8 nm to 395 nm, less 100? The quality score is -83.8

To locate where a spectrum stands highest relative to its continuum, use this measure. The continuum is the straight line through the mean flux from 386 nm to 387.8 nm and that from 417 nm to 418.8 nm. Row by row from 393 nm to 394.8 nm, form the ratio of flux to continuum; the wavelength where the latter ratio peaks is 394.20 nm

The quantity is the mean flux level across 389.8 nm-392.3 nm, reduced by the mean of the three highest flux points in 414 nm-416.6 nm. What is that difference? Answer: -1.1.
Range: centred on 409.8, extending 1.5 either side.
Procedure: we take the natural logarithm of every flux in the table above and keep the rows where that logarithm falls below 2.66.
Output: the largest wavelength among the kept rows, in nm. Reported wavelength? 411.20 nm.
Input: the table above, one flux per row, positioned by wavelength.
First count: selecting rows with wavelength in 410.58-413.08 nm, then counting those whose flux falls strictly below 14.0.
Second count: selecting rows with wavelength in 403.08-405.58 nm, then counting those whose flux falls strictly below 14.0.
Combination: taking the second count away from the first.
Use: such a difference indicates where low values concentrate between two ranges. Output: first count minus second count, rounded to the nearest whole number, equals 4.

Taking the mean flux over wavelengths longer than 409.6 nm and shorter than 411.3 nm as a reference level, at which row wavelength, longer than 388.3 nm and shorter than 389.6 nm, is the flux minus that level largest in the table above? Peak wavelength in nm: 388.95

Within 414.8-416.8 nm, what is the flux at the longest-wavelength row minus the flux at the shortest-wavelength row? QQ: -1.6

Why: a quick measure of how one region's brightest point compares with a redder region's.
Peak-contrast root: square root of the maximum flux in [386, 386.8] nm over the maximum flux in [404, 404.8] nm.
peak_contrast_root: 1.01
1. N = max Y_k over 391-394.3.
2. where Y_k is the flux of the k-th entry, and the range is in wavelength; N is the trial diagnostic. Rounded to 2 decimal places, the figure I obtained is 15.61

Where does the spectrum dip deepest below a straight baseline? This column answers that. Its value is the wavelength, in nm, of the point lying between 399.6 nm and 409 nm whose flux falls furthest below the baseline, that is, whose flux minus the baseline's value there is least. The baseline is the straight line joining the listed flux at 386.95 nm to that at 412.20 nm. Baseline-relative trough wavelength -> 402.20 nm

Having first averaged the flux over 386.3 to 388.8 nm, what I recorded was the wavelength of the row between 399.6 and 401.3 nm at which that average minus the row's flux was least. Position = 401.20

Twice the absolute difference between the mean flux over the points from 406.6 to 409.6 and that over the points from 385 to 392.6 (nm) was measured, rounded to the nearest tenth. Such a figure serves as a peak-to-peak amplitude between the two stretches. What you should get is 0.6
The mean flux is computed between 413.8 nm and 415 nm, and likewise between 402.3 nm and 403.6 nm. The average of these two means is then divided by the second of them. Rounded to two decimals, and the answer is 0.98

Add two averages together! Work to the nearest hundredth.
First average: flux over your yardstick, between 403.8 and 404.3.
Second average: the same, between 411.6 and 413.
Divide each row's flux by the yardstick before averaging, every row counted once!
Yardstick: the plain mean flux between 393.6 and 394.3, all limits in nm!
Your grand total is 1.99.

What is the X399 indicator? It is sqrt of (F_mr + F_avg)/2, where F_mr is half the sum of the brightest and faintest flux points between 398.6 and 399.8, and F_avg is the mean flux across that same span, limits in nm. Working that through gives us 3.87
